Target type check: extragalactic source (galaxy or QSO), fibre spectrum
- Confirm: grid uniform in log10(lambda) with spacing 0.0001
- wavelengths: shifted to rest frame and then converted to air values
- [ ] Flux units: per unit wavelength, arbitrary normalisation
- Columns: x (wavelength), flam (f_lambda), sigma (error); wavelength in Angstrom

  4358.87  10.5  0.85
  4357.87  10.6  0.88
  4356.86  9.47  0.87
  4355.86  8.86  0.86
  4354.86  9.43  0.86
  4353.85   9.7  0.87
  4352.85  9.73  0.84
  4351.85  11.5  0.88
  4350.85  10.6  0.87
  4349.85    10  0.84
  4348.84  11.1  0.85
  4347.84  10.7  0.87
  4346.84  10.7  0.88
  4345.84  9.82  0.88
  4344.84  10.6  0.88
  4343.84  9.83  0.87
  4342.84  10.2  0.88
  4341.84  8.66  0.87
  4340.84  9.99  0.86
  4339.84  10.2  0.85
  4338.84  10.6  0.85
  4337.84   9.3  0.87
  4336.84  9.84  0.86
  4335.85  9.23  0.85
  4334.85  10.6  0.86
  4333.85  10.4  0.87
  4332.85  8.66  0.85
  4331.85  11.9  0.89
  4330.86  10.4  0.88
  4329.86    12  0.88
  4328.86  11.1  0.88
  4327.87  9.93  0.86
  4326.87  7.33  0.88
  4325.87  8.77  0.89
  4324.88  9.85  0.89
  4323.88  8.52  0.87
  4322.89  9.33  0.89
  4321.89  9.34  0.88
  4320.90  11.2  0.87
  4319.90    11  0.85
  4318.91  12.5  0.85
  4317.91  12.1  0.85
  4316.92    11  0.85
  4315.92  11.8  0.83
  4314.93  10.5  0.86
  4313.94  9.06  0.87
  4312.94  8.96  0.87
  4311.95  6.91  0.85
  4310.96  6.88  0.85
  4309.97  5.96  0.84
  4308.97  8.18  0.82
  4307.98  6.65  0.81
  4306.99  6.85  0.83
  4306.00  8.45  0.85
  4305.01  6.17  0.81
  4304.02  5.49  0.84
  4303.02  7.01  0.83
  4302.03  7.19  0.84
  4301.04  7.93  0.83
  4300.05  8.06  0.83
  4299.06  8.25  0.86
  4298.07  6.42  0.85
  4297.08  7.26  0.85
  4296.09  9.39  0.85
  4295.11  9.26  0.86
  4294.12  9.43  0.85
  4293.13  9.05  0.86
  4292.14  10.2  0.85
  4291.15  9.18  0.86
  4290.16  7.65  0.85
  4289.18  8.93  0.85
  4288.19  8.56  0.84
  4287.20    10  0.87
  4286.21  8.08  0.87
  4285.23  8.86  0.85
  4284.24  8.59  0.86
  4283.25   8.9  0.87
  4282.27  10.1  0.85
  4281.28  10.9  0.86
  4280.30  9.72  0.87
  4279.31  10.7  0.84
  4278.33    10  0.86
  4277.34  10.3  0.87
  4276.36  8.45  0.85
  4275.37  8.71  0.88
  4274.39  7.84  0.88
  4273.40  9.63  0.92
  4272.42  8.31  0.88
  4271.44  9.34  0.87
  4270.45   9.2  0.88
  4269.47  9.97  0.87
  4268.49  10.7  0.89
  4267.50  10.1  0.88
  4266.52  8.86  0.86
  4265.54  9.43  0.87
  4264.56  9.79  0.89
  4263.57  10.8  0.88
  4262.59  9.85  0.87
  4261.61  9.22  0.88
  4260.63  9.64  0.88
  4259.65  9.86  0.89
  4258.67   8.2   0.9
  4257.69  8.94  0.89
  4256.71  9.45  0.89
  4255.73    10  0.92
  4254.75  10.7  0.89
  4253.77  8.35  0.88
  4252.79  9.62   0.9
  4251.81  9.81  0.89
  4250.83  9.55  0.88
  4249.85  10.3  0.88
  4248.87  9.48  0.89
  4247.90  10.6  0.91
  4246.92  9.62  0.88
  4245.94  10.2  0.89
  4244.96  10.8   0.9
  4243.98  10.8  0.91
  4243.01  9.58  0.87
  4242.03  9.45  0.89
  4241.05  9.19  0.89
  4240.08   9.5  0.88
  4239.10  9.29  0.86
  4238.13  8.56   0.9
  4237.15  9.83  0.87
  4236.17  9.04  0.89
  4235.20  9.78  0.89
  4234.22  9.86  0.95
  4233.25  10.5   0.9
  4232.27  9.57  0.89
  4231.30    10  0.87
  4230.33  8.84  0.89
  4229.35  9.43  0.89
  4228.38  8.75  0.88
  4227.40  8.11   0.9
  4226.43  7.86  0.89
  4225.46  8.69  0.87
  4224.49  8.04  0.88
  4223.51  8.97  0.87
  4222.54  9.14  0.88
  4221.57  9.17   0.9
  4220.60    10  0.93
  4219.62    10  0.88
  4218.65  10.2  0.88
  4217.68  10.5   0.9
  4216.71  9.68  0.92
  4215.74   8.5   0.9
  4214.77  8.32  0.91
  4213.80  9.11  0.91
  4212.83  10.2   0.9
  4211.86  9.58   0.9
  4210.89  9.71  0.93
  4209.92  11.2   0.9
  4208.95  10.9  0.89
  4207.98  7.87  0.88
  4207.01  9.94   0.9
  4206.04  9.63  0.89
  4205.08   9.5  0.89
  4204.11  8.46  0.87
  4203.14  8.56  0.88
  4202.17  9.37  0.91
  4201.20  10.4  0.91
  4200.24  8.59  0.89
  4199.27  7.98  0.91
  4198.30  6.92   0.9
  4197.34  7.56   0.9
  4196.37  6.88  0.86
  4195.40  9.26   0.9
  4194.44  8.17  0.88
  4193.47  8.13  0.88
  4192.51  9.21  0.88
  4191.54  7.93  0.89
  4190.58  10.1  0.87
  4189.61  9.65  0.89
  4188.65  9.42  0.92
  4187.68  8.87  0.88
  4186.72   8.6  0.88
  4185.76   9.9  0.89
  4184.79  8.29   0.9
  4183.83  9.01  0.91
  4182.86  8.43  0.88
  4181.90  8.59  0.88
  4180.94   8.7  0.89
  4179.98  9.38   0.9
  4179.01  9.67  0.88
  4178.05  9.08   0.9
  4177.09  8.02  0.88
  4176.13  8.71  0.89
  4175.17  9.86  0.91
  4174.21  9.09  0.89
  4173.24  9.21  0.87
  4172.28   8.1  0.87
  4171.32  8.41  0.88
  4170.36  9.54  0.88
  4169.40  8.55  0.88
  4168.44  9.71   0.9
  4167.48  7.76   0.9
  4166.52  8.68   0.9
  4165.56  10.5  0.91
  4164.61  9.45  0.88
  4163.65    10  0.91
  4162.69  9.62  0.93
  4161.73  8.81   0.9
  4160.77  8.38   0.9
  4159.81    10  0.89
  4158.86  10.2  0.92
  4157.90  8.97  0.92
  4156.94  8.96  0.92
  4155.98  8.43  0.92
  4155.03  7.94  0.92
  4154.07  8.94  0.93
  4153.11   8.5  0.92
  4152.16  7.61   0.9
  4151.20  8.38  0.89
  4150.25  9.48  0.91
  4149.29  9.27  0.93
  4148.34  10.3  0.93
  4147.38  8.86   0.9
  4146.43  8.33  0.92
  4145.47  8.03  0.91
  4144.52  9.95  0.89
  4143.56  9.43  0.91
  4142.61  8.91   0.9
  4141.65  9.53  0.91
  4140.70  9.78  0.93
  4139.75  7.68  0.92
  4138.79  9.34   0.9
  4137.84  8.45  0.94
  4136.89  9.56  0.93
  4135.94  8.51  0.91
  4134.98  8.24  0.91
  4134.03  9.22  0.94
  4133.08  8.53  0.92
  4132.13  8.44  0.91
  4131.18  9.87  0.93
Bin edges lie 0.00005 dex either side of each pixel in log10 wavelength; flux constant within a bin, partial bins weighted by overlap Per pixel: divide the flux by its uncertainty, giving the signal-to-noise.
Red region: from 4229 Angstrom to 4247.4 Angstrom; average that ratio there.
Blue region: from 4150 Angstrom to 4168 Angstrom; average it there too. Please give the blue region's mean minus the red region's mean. -1.0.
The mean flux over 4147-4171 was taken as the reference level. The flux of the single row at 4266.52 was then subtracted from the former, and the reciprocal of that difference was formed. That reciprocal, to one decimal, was 4.7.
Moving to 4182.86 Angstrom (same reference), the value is 1.6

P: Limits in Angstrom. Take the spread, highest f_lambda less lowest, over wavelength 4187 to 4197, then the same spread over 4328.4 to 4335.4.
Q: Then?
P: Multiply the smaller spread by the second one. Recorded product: 11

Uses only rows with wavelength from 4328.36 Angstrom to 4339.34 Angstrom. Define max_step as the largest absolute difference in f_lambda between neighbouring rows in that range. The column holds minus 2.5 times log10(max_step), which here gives -1.28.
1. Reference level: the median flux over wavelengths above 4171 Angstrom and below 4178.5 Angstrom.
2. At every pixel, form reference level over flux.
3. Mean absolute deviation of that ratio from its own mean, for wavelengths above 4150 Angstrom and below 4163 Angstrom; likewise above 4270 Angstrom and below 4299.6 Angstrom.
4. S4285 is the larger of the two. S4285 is 0.090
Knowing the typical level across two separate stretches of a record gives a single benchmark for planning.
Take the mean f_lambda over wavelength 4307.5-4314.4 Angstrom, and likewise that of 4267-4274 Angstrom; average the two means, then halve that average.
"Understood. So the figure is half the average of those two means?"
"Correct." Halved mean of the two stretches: 4.3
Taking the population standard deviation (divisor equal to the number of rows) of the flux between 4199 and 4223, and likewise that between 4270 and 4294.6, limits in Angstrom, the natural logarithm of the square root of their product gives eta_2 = -0.15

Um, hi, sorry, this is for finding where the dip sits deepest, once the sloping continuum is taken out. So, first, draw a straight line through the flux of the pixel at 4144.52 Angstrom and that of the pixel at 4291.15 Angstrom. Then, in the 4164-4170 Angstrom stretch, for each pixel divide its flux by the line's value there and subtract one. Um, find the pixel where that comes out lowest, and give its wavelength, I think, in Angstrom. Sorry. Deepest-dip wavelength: 4167.48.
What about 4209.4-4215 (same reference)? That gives 4214.77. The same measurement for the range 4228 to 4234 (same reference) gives 4228.38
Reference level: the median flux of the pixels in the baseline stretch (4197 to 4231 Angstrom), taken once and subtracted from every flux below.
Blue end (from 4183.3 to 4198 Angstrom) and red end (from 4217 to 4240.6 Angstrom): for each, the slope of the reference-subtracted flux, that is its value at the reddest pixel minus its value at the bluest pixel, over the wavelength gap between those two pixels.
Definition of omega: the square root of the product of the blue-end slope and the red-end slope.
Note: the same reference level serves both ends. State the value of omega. 0.07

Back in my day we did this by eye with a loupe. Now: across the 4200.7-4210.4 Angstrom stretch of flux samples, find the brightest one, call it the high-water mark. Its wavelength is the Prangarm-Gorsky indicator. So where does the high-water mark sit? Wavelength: 4209.92 Angstrom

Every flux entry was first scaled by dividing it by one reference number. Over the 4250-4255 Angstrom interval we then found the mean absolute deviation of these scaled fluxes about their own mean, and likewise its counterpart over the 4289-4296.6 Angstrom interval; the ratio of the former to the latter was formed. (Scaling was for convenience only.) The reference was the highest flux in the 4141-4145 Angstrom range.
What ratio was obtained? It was 1.2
